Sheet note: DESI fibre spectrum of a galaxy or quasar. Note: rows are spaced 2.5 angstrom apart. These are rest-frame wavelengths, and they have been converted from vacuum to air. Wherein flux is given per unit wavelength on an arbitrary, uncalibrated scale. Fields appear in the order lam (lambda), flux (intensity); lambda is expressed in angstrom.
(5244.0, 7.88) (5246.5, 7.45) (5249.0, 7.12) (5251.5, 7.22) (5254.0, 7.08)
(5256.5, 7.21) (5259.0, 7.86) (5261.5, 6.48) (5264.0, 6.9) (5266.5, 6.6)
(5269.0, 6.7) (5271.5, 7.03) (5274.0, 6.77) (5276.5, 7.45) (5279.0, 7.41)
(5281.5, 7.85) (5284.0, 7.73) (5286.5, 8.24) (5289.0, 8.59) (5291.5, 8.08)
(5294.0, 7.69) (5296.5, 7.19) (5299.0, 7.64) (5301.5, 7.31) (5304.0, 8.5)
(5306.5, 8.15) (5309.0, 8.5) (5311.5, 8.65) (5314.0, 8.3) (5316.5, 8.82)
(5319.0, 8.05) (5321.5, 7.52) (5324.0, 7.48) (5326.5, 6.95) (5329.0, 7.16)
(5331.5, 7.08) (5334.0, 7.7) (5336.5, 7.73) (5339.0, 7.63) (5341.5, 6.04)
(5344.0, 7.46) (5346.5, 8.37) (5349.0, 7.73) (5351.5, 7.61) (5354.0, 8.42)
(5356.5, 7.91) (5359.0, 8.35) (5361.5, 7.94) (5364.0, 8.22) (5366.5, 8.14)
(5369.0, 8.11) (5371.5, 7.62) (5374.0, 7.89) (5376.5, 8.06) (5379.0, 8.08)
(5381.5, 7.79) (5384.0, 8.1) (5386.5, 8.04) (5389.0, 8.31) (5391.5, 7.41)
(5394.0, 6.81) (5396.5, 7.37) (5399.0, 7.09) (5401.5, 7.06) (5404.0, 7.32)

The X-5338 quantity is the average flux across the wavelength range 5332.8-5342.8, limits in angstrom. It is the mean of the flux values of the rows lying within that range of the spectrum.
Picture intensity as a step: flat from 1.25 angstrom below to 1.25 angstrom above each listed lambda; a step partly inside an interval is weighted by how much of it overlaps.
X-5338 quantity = 7.27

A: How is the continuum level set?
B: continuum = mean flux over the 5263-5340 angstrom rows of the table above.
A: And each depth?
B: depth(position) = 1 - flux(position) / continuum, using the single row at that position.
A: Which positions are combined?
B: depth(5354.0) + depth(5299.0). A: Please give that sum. -0.10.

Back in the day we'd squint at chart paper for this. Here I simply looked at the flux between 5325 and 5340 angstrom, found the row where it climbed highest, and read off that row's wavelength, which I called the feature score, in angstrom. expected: 5336.5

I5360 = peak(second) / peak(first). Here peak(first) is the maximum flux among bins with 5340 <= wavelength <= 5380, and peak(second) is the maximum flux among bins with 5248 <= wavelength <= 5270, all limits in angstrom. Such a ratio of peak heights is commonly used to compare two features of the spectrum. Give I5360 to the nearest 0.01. 0.93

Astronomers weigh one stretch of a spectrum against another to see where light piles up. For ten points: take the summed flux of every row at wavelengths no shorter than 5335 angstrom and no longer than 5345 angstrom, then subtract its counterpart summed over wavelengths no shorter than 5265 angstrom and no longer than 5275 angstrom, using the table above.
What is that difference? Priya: 2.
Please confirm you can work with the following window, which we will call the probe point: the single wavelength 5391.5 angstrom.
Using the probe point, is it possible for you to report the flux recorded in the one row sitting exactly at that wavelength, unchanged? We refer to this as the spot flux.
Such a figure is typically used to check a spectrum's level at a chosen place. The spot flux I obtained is 7.41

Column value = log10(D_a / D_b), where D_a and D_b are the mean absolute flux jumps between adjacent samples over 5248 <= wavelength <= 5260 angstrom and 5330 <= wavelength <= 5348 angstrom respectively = -0.48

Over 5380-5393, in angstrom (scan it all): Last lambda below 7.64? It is 5391.5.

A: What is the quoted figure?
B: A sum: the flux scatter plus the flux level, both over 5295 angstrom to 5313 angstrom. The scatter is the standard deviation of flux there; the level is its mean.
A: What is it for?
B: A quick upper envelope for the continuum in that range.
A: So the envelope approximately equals 8.6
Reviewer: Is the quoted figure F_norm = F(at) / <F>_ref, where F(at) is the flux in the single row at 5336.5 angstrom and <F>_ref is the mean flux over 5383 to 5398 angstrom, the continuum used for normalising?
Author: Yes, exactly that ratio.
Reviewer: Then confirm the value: 1.01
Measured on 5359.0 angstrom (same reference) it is 1.09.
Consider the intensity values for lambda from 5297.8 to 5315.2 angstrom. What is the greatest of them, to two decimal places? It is 8.65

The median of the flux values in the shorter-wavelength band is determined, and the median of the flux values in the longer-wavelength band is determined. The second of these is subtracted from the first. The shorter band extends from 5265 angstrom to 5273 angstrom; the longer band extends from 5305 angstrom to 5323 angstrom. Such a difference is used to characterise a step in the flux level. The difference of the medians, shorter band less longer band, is -1.6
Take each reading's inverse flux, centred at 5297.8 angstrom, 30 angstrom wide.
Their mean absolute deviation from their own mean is 0.0068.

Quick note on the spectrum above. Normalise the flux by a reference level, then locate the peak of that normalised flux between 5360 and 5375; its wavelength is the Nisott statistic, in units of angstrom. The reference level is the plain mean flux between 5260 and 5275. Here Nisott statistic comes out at 5364.0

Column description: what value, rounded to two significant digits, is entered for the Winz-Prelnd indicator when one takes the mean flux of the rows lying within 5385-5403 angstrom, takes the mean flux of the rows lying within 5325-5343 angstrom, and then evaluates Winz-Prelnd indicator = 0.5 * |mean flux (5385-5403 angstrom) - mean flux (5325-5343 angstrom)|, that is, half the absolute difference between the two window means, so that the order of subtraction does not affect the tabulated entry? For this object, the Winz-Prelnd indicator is 0.13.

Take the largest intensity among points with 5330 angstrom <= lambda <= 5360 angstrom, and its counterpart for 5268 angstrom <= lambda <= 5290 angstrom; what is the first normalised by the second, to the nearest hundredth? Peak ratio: 0.98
